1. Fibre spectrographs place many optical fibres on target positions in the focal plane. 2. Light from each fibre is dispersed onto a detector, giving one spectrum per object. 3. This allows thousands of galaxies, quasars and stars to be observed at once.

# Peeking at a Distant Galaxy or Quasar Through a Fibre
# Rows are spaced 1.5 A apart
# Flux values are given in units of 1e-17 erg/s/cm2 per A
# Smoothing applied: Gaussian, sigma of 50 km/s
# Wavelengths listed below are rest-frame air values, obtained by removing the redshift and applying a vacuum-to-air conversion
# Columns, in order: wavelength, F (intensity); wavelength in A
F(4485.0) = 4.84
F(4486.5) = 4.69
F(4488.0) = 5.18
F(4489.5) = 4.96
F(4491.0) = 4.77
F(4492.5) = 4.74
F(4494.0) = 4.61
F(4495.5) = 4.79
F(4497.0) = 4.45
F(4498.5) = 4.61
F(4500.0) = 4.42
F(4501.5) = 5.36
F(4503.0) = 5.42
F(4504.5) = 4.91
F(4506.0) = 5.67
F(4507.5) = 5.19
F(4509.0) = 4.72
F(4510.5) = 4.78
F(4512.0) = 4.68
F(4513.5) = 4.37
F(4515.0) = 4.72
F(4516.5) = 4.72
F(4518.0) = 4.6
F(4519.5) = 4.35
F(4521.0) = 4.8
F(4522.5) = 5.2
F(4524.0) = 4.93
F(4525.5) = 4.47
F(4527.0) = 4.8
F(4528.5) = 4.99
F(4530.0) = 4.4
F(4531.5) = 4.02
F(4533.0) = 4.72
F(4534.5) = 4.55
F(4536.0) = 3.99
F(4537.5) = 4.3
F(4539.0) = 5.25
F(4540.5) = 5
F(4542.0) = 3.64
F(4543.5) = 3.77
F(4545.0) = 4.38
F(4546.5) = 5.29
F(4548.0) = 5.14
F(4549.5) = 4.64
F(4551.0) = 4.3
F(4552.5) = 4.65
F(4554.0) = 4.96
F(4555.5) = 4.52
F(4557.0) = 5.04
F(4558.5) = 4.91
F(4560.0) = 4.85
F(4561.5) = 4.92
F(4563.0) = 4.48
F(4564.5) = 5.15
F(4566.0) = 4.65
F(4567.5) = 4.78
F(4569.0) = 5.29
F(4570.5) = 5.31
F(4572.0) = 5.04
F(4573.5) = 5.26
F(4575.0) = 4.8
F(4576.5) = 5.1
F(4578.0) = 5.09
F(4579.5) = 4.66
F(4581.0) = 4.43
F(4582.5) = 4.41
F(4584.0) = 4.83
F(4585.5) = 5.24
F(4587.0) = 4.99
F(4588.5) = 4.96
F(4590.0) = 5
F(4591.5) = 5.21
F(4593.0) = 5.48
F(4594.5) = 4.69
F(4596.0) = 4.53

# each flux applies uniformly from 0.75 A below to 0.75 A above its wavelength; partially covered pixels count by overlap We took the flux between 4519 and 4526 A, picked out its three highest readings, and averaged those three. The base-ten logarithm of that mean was 0.697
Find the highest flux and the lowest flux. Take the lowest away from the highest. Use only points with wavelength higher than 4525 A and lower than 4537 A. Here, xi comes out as 1.00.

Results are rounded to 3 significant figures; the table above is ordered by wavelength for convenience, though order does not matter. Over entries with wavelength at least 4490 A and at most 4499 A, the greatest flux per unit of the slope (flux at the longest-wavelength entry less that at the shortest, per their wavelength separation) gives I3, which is -225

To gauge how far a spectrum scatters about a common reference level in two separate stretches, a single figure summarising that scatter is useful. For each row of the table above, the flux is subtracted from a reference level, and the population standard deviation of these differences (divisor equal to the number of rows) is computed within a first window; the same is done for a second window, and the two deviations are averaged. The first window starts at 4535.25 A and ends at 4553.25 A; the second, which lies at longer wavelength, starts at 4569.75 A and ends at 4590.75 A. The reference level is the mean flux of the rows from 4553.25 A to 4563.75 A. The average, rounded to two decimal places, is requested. 0.41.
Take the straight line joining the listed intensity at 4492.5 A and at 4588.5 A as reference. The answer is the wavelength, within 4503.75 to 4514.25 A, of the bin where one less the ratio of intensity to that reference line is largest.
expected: 4513.5 A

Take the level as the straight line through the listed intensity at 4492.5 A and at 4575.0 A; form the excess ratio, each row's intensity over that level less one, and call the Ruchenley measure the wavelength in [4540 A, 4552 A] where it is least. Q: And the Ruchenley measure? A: 4542.0 A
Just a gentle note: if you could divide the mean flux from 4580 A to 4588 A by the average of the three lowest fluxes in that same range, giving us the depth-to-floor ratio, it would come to 1.05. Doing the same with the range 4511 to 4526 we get 1.07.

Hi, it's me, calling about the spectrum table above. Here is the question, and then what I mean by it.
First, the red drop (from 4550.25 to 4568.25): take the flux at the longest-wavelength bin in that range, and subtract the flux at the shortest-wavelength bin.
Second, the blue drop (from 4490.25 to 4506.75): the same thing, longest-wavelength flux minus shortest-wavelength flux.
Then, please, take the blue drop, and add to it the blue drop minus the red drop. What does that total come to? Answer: 1.3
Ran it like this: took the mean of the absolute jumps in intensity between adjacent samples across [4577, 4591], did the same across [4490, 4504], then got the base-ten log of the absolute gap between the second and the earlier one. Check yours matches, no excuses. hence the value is -1.6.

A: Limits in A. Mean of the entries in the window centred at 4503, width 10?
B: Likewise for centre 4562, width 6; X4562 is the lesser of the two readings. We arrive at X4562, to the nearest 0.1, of 4.8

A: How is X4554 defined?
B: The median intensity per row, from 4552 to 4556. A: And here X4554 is 4.65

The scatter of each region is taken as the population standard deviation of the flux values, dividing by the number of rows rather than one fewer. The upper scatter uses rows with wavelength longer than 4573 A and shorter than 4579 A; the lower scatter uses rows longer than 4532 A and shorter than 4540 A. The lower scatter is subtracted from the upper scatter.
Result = -0.26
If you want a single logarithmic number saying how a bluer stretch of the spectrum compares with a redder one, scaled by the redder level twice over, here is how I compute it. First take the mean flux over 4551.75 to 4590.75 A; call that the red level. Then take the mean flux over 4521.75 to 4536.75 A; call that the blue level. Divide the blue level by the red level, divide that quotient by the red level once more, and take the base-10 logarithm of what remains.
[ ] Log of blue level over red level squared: -0.716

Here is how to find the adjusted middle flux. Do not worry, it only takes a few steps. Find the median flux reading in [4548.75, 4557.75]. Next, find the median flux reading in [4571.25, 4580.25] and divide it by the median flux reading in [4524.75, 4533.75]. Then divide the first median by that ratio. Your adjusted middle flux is 4.21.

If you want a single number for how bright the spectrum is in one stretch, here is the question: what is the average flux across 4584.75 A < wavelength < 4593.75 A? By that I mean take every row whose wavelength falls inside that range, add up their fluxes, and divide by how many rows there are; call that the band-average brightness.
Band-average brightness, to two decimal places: 5.15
